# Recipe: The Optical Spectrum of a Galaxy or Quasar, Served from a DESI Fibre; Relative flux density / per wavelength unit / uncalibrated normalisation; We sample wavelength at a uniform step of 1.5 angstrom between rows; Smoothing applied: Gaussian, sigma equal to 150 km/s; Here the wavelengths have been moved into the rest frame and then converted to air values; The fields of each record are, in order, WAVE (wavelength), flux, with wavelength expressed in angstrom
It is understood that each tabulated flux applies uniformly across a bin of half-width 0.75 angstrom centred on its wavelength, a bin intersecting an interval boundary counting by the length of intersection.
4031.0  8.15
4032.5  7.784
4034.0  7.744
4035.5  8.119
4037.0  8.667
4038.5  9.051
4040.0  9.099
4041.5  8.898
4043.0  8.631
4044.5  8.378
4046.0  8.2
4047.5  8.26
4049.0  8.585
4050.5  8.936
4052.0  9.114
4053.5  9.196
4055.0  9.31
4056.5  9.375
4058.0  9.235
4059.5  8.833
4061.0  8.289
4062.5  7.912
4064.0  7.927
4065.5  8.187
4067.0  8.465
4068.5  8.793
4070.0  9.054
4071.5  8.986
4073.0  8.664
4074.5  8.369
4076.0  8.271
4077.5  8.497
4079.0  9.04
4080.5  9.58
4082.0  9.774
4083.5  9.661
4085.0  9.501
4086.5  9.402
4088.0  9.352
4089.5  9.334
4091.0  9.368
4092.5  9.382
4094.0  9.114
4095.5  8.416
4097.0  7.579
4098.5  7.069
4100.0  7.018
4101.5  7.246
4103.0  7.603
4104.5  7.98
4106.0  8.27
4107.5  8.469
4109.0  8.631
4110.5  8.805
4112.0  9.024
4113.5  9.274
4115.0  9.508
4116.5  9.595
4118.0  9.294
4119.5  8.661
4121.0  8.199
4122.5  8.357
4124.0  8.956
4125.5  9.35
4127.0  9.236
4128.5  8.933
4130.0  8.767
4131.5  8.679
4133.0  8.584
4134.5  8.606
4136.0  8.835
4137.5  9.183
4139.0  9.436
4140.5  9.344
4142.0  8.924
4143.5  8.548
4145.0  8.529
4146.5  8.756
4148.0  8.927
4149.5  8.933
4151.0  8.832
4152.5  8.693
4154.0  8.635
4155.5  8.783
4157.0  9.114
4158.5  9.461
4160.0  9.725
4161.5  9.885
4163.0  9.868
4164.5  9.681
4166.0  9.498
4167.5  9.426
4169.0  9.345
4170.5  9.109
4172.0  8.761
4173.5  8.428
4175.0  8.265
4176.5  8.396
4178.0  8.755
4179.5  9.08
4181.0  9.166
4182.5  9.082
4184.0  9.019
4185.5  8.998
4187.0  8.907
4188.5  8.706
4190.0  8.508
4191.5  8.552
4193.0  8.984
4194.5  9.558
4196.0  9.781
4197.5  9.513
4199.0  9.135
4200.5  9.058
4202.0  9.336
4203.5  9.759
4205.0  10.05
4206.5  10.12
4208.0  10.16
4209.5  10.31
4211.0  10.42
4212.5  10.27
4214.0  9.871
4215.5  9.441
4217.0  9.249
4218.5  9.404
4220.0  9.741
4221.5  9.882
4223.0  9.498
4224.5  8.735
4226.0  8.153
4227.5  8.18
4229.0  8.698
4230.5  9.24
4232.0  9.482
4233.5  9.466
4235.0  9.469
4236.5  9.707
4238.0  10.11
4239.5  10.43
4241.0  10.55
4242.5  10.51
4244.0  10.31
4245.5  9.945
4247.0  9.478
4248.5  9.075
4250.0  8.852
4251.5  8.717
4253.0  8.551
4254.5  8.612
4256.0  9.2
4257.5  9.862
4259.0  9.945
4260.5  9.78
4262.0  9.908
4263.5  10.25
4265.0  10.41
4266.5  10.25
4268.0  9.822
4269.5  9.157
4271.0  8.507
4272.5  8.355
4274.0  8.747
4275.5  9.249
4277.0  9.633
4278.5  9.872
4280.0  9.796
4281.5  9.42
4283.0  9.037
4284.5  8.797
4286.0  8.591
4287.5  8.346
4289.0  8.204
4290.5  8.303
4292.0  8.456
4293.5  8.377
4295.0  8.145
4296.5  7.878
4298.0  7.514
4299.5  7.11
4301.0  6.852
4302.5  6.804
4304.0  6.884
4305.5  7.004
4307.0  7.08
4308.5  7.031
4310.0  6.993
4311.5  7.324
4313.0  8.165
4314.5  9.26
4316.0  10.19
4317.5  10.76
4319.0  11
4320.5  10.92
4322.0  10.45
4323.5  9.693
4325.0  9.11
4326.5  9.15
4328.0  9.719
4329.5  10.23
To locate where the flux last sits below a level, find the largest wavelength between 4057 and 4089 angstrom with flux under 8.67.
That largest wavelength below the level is 4077.5 angstrom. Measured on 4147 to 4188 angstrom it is 4176.5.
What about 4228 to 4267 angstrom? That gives 4254.5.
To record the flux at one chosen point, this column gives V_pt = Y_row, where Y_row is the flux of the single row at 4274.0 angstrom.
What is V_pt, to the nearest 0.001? 8.747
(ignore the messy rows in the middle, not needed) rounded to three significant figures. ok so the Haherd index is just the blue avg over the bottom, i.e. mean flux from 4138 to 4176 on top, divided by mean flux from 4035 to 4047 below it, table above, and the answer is 1.05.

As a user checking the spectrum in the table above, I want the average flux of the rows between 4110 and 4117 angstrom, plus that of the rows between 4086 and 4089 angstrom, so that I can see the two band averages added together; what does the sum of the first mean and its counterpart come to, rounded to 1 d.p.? 18.6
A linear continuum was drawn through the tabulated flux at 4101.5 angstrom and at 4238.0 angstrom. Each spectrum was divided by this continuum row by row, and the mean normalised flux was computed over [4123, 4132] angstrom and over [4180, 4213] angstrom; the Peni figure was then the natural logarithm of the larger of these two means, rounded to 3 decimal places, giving 0.142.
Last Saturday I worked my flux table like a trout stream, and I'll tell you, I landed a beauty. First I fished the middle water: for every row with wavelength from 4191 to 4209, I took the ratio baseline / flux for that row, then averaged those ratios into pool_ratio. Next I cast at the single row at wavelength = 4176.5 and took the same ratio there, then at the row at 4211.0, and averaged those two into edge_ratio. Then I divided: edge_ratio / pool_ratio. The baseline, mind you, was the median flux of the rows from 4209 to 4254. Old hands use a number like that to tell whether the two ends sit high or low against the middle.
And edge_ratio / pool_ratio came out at 1.02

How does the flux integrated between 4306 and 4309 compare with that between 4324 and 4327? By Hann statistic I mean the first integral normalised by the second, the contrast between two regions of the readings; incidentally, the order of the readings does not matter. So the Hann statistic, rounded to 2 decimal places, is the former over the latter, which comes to 0.77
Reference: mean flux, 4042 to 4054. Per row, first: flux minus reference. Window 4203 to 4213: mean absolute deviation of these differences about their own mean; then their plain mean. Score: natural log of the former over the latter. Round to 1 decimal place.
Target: -2.3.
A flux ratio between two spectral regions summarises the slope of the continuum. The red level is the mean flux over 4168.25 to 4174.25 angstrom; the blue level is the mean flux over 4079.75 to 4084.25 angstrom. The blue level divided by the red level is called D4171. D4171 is 1.09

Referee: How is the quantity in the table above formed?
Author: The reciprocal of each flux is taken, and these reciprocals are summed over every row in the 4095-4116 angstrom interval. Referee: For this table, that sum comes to 1.72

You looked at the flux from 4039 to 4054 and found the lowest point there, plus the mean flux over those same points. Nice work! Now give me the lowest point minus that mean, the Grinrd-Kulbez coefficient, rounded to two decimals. -0.53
